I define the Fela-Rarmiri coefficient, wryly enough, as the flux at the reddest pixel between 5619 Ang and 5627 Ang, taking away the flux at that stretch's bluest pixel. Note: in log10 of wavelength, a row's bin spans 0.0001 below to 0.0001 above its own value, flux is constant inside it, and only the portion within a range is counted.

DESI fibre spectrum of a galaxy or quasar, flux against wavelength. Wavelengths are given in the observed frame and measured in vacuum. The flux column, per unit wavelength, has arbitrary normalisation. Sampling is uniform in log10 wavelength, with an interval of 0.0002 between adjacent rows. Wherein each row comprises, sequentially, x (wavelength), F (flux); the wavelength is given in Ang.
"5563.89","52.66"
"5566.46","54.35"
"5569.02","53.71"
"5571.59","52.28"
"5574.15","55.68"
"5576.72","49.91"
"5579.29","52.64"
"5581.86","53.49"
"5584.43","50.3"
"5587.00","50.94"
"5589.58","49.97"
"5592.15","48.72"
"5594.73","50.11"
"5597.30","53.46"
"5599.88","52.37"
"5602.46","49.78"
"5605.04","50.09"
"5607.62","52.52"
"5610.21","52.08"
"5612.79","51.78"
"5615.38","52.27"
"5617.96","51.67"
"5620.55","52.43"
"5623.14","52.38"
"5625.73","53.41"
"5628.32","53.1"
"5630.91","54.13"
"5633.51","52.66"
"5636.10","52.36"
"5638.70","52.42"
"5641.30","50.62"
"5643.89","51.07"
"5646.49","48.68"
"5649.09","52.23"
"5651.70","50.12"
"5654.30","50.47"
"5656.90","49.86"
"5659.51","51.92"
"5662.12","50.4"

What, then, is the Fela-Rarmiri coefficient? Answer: 1.0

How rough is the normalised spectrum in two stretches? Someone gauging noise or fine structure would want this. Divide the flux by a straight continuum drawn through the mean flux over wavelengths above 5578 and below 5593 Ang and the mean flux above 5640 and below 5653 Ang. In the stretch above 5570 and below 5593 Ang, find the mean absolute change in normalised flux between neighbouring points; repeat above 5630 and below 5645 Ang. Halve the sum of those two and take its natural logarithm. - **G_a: -3.47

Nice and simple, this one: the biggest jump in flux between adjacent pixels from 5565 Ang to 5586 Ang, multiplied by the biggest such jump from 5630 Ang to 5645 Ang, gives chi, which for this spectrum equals 10.4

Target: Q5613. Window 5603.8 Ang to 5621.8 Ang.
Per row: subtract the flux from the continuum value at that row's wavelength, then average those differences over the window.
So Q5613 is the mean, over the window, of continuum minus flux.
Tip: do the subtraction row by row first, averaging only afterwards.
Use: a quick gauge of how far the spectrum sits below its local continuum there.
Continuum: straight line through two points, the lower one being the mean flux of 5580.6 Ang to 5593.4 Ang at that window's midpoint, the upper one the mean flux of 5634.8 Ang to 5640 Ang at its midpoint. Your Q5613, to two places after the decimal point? -0.28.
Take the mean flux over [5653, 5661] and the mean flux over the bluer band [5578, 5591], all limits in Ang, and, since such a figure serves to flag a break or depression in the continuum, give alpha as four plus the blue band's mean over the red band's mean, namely 5.014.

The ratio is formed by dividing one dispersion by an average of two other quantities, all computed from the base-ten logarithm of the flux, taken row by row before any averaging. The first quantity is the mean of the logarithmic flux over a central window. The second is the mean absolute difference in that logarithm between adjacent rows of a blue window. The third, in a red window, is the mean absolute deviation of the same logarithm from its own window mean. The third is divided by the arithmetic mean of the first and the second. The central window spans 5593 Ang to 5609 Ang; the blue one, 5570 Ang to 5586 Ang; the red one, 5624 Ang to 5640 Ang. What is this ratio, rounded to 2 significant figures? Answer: 0.0050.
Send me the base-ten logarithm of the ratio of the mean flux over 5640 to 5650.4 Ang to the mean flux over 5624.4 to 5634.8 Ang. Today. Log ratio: -0.022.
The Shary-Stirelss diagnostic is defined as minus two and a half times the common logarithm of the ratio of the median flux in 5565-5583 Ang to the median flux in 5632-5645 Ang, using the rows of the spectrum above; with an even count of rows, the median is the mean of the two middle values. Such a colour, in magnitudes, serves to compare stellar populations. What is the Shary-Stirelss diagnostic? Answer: -0.02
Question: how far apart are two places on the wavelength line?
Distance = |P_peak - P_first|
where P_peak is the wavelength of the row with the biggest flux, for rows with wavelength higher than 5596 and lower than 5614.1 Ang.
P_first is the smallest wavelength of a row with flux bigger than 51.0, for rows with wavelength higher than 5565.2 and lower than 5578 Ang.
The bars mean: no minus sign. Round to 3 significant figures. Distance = 30.8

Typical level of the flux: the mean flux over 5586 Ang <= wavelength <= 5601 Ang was 50.9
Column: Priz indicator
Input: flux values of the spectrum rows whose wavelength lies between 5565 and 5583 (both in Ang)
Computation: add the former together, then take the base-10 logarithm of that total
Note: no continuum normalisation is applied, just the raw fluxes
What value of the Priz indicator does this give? 2.57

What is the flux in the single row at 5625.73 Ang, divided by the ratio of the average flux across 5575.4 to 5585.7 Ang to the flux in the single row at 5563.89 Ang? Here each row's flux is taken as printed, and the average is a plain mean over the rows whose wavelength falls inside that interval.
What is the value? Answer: 54.5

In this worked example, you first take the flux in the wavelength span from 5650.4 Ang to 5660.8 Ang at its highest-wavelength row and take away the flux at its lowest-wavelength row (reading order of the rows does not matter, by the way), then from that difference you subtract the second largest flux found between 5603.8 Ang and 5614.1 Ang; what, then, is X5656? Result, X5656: -50.3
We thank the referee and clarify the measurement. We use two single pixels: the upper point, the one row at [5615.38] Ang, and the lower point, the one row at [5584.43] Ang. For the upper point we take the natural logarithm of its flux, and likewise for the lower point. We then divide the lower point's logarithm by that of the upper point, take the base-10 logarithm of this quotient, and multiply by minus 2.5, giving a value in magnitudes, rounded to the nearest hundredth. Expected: 0.01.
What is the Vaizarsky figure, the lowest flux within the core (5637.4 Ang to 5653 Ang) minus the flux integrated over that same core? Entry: -745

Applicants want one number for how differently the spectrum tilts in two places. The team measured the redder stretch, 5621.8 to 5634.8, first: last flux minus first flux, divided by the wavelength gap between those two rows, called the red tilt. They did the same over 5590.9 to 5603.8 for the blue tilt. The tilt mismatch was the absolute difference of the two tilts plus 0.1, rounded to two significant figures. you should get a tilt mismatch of 0.18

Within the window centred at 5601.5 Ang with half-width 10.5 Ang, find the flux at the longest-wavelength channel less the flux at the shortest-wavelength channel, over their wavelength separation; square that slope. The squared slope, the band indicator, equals 0.035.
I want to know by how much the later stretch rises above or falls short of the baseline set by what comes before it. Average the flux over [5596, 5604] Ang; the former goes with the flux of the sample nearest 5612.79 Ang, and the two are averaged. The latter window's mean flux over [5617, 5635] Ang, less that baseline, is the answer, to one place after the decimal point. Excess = 1.0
